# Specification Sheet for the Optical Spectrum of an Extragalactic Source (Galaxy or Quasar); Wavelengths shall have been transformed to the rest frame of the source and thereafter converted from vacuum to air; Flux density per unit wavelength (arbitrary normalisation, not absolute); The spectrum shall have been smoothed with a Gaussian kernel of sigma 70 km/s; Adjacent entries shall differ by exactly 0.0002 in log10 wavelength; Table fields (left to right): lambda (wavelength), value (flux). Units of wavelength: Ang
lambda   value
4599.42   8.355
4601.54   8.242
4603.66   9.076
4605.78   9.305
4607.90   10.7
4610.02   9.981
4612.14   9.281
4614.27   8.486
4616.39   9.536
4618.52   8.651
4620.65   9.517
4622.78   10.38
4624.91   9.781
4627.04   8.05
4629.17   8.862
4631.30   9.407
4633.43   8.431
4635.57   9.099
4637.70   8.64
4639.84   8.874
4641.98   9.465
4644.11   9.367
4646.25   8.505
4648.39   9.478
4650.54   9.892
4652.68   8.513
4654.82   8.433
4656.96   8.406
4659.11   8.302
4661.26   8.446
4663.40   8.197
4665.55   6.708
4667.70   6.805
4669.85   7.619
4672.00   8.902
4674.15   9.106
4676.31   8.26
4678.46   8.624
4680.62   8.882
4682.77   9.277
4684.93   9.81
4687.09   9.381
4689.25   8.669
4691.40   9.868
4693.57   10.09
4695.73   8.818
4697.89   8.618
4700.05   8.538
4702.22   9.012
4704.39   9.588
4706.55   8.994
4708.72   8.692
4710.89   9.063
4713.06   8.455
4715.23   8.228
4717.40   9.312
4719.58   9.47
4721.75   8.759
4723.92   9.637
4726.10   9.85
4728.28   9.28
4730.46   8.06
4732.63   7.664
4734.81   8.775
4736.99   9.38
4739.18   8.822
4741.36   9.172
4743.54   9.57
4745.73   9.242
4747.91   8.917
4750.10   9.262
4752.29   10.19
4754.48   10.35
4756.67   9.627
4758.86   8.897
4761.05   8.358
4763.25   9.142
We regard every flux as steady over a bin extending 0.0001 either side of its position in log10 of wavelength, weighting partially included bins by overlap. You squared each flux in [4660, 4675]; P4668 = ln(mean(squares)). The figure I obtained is 4.16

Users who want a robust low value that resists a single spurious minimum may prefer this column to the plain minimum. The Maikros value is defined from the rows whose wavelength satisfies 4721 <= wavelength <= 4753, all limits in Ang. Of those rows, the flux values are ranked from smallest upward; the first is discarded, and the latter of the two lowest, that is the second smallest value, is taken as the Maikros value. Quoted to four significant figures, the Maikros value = 8.060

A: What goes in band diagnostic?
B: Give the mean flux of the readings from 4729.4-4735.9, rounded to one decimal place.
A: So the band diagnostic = 8.2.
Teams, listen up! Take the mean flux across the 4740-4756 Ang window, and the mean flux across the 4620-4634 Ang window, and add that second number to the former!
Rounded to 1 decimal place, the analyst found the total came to 18.7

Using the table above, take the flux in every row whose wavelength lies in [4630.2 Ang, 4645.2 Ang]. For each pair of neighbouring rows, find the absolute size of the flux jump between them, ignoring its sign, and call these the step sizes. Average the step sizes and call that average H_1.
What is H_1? 0.50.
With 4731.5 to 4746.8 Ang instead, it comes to 0.56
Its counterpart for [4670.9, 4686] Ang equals 0.43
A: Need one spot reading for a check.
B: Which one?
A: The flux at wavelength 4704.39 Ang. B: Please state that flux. 9.588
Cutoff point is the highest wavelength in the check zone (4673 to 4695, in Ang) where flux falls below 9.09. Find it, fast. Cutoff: 4689.25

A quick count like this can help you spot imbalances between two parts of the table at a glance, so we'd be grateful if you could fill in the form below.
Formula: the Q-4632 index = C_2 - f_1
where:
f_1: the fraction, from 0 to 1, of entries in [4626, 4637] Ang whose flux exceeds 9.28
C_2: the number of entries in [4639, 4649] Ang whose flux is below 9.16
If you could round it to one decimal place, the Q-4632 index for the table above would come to 1.8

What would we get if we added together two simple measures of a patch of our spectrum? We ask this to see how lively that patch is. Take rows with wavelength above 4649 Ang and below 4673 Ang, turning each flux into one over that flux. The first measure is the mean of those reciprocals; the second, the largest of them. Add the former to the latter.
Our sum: 0.272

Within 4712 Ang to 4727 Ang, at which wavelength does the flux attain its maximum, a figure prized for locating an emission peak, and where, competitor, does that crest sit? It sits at 4726.10 Ang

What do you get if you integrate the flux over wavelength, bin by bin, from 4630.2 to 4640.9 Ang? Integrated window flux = 95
